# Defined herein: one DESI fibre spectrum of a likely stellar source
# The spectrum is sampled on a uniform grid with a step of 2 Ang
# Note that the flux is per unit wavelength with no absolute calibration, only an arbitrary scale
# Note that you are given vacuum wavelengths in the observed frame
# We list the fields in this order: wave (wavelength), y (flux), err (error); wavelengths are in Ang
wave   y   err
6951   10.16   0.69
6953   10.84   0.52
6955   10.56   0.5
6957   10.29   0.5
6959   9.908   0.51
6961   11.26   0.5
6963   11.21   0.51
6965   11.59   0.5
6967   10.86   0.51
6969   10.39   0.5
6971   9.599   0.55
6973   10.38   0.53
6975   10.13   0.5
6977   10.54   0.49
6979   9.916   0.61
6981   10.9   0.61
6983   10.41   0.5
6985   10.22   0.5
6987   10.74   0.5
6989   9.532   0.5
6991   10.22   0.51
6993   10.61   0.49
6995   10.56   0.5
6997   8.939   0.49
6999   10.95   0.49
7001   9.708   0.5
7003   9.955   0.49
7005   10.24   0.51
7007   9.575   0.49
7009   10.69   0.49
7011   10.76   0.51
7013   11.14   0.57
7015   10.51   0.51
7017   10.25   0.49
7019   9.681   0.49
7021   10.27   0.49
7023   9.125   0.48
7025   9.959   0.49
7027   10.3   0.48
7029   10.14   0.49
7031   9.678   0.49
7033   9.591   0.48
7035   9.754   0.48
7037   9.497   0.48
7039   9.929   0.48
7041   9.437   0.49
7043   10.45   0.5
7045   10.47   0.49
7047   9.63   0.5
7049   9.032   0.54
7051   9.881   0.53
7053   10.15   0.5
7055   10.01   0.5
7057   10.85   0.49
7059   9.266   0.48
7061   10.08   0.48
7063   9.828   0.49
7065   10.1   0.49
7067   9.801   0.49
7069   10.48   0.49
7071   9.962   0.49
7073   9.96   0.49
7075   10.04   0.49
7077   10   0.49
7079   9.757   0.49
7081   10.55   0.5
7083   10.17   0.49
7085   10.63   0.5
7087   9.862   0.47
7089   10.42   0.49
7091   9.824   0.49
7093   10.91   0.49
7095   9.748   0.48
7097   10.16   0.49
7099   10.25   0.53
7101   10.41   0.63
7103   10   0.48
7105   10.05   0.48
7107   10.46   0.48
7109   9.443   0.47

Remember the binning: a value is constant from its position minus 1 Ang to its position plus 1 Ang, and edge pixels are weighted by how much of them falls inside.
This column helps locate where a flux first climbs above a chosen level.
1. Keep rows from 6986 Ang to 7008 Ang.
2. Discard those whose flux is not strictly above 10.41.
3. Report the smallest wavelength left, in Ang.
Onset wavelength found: 6987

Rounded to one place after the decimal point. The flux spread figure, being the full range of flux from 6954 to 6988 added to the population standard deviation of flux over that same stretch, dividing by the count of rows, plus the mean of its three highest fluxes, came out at 13.9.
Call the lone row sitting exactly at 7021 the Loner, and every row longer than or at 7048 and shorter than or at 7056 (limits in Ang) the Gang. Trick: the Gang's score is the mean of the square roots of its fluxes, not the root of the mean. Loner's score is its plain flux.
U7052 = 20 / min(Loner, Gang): 6.40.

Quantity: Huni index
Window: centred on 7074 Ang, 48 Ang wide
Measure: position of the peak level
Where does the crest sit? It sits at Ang 7093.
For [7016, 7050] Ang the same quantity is 7045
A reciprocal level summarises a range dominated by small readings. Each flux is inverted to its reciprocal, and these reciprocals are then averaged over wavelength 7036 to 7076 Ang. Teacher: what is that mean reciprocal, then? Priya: 0.101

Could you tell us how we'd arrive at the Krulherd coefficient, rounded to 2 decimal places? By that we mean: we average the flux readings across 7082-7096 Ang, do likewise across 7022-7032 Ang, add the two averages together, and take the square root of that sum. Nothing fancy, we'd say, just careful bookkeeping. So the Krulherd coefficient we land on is 4.48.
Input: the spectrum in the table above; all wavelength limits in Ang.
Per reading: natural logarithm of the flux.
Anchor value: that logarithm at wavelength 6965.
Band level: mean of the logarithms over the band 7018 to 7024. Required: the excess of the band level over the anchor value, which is -0.18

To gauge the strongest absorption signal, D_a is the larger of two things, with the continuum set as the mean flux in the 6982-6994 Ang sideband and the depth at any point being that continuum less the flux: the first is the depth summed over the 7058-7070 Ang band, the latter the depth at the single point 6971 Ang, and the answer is 2.2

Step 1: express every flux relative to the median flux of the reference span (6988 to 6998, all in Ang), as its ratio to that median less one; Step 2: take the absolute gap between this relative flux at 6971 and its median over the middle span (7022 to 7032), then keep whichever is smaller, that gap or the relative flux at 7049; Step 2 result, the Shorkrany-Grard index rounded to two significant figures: -0.12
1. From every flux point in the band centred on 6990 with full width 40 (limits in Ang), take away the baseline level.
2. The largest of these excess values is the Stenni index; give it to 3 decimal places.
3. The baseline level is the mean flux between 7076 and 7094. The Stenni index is 0.714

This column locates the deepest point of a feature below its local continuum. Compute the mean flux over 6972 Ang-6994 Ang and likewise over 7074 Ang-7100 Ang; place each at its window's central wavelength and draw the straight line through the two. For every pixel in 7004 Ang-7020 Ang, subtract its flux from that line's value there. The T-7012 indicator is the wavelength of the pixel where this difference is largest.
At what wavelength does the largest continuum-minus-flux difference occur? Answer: 7007 Ang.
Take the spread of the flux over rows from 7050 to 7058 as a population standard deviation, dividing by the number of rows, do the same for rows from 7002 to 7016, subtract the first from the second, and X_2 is 0.1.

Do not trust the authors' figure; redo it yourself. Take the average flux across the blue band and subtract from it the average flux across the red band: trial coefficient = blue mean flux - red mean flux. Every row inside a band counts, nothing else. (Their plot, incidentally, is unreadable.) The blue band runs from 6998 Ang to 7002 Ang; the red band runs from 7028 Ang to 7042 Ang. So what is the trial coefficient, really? 0.6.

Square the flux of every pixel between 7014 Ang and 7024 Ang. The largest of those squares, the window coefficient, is 110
